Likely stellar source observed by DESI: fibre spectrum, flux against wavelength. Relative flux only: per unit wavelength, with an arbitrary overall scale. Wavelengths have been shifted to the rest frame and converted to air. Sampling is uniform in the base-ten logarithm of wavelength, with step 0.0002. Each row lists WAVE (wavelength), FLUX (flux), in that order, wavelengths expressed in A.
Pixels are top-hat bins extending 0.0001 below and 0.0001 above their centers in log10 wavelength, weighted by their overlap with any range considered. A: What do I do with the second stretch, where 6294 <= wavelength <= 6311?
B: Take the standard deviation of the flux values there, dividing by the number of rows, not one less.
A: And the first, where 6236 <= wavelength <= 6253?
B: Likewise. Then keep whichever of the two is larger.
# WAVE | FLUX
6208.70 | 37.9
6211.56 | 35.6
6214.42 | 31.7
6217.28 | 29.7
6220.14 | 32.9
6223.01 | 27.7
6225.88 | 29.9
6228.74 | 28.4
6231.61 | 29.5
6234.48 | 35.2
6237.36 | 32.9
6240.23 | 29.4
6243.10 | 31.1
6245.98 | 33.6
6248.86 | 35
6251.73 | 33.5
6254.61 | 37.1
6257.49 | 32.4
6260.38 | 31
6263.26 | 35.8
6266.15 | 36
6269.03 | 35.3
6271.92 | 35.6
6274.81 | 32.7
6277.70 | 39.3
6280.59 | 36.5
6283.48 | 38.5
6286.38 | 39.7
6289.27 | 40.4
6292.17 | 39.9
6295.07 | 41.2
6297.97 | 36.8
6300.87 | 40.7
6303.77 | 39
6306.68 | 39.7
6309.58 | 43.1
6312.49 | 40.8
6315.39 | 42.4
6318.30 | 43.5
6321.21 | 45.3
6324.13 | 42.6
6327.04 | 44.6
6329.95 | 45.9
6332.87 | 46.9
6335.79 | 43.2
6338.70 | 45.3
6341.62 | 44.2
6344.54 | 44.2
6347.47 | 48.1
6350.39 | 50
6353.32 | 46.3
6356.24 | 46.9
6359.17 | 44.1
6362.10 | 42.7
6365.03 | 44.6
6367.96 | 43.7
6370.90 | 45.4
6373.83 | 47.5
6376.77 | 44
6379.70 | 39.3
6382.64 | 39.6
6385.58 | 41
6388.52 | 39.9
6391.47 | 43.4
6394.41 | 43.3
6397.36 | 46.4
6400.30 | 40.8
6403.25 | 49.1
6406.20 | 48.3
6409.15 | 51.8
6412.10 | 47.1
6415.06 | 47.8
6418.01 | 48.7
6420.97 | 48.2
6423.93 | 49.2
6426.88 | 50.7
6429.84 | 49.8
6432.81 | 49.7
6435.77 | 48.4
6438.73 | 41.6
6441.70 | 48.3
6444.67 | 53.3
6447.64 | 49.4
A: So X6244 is 2.0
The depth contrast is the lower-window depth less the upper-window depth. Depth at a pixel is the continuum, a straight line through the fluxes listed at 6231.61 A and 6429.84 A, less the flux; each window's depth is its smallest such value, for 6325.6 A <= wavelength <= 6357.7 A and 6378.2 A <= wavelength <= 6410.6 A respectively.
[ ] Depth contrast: -4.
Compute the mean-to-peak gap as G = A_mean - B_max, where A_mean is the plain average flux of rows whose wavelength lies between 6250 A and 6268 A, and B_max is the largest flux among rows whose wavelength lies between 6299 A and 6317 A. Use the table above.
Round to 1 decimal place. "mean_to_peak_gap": -8.8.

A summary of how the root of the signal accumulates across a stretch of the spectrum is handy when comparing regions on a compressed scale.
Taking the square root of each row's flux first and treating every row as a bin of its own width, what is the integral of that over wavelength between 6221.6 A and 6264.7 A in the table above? 244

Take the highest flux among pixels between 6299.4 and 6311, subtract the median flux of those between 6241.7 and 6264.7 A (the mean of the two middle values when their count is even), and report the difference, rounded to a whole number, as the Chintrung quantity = 10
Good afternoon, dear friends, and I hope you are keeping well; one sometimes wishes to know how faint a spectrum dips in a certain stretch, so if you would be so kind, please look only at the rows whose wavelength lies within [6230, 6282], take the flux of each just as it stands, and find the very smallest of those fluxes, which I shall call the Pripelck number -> 29.4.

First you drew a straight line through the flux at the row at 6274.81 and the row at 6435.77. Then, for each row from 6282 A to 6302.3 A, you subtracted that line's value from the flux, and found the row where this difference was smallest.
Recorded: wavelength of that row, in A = 6297.97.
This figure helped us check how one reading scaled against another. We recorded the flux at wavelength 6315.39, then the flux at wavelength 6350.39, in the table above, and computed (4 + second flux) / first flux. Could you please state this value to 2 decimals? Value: 1.27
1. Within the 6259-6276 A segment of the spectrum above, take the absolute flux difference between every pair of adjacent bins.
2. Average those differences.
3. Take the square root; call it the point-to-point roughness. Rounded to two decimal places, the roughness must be 1.33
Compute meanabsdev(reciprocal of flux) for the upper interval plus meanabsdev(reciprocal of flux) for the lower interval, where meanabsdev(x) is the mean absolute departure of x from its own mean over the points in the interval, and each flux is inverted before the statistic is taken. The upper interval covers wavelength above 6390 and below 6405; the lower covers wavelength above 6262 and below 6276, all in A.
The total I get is 0.0021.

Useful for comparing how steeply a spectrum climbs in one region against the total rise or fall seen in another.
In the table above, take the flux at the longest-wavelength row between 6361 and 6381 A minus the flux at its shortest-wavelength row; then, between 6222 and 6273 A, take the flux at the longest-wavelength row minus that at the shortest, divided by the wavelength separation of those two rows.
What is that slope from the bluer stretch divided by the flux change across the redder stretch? -0.048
